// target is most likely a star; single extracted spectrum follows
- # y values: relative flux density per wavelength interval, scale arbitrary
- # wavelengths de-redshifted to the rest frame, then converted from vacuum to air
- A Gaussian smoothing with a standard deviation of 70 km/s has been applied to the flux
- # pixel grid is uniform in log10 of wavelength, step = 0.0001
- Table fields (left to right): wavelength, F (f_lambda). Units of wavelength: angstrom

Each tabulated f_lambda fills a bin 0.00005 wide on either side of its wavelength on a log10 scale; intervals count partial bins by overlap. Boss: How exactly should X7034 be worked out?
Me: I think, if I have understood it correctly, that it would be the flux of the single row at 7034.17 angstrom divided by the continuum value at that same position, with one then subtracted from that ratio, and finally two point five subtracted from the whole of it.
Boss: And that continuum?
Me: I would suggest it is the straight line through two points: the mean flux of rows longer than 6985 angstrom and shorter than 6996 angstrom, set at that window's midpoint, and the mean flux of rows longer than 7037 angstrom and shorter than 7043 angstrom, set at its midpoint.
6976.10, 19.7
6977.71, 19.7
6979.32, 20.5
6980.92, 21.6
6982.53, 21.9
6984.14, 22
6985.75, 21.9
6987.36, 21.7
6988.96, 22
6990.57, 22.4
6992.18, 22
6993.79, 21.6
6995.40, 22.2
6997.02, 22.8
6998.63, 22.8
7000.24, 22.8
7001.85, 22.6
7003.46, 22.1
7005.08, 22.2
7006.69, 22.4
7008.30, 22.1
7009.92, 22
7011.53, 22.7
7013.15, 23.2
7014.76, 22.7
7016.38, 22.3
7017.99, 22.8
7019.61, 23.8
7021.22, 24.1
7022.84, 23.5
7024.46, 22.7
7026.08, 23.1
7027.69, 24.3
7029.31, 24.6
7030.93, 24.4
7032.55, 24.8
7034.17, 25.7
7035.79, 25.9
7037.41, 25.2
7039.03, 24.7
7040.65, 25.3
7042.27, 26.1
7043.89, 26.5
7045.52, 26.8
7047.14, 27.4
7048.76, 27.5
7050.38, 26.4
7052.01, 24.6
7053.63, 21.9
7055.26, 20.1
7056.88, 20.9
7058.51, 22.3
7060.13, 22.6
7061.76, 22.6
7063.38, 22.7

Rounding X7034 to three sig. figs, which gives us -2.47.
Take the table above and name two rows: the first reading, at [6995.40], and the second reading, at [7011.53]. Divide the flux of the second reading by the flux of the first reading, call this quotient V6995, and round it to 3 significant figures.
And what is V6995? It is 1.02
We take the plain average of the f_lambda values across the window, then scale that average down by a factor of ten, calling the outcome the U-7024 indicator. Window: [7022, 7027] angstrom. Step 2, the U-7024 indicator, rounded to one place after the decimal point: 2.3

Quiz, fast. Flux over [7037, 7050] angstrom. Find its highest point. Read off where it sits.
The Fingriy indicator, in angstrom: 7048.76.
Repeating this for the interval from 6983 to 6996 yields 6990.57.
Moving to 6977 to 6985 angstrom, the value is 6984.14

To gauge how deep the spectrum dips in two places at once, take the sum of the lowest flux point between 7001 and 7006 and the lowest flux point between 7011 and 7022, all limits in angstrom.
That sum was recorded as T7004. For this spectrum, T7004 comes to 44.4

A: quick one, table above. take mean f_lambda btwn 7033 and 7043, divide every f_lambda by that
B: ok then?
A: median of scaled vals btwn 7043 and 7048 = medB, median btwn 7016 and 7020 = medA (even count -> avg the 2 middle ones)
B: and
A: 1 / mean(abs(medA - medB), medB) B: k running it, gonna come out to 1.65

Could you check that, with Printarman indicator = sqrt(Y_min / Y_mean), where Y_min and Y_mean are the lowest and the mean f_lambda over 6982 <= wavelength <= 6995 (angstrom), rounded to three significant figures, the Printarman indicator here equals 0.992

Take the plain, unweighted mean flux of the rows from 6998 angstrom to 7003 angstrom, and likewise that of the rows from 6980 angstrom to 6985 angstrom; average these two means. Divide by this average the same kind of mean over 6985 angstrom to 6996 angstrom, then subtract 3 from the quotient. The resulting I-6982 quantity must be -2.01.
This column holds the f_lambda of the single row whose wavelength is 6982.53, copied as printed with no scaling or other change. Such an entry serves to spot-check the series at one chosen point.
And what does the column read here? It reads 21.9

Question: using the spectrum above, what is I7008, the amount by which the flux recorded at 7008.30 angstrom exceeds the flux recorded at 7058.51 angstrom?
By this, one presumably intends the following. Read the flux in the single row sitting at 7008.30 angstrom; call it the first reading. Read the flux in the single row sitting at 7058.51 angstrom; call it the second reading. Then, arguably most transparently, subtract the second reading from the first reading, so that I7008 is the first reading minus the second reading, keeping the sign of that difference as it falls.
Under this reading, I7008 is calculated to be 0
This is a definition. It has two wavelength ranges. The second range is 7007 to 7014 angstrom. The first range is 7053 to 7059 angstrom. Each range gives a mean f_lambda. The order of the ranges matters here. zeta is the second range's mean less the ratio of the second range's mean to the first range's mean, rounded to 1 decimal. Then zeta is 21.4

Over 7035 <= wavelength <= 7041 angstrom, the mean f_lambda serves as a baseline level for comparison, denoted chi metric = 25.3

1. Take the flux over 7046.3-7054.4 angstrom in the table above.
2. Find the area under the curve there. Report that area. 207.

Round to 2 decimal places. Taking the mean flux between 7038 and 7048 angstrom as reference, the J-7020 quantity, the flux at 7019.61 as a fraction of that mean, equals 0.91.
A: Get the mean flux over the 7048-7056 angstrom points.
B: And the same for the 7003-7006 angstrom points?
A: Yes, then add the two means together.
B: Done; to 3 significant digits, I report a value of 46.2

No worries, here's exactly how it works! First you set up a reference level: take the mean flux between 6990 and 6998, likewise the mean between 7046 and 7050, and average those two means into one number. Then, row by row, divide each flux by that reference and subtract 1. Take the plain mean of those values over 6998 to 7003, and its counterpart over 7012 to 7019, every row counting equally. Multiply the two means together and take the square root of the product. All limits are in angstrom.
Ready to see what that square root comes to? 0.08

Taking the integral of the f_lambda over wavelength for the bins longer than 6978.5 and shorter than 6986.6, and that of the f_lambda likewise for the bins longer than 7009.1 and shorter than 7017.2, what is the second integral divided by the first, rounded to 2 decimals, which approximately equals 1.05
